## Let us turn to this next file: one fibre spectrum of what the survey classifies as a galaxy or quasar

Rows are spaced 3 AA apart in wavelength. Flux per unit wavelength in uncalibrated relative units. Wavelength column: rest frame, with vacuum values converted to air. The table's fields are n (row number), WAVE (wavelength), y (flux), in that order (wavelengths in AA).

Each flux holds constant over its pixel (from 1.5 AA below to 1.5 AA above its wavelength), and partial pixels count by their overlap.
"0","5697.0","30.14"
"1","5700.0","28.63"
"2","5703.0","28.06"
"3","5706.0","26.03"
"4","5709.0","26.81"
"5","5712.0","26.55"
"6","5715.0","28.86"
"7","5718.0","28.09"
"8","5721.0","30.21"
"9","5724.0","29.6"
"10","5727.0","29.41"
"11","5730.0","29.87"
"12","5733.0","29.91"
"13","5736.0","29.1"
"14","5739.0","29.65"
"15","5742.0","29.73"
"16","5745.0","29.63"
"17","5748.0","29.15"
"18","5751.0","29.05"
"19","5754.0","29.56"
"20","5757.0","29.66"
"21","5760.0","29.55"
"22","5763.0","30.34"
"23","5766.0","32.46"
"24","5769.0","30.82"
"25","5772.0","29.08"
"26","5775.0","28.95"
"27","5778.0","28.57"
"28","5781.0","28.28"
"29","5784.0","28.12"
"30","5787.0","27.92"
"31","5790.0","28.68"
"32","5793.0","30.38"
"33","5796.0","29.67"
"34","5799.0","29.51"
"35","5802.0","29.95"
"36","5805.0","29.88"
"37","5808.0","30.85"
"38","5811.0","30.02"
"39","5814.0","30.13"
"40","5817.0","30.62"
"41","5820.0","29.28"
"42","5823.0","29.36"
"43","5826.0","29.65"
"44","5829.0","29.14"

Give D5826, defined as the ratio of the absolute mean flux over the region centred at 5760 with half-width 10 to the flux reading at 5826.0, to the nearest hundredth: 1.02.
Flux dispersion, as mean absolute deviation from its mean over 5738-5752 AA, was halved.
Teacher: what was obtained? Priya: 0.137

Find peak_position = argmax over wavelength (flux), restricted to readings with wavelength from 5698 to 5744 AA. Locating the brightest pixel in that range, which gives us 5721.0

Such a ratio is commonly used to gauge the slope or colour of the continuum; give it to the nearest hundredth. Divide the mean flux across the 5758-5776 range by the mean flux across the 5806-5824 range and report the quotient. 1.01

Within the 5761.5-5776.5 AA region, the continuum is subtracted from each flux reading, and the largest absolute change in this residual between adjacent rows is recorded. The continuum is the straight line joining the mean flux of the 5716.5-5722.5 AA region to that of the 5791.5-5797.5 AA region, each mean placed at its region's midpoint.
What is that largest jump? 2.1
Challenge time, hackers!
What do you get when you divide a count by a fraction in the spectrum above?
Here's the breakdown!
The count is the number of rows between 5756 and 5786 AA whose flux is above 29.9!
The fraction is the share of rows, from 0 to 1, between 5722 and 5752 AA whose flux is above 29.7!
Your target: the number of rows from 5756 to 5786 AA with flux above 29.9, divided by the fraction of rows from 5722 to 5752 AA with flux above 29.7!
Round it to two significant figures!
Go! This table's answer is 10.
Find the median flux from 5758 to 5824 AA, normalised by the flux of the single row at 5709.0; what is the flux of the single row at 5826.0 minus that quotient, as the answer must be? 28.5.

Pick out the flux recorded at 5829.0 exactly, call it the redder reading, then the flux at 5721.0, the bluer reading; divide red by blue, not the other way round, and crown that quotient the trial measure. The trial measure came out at 0.96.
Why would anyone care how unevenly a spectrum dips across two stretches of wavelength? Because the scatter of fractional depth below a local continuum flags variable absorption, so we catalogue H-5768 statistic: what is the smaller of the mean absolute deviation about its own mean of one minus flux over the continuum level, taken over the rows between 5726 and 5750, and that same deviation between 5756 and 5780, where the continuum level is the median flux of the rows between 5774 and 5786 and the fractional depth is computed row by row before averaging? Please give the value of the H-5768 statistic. 0.0089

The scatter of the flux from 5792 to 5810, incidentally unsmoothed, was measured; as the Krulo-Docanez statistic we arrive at 0.5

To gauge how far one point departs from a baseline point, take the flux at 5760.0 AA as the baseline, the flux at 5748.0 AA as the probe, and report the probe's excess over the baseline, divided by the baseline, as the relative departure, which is -0.01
